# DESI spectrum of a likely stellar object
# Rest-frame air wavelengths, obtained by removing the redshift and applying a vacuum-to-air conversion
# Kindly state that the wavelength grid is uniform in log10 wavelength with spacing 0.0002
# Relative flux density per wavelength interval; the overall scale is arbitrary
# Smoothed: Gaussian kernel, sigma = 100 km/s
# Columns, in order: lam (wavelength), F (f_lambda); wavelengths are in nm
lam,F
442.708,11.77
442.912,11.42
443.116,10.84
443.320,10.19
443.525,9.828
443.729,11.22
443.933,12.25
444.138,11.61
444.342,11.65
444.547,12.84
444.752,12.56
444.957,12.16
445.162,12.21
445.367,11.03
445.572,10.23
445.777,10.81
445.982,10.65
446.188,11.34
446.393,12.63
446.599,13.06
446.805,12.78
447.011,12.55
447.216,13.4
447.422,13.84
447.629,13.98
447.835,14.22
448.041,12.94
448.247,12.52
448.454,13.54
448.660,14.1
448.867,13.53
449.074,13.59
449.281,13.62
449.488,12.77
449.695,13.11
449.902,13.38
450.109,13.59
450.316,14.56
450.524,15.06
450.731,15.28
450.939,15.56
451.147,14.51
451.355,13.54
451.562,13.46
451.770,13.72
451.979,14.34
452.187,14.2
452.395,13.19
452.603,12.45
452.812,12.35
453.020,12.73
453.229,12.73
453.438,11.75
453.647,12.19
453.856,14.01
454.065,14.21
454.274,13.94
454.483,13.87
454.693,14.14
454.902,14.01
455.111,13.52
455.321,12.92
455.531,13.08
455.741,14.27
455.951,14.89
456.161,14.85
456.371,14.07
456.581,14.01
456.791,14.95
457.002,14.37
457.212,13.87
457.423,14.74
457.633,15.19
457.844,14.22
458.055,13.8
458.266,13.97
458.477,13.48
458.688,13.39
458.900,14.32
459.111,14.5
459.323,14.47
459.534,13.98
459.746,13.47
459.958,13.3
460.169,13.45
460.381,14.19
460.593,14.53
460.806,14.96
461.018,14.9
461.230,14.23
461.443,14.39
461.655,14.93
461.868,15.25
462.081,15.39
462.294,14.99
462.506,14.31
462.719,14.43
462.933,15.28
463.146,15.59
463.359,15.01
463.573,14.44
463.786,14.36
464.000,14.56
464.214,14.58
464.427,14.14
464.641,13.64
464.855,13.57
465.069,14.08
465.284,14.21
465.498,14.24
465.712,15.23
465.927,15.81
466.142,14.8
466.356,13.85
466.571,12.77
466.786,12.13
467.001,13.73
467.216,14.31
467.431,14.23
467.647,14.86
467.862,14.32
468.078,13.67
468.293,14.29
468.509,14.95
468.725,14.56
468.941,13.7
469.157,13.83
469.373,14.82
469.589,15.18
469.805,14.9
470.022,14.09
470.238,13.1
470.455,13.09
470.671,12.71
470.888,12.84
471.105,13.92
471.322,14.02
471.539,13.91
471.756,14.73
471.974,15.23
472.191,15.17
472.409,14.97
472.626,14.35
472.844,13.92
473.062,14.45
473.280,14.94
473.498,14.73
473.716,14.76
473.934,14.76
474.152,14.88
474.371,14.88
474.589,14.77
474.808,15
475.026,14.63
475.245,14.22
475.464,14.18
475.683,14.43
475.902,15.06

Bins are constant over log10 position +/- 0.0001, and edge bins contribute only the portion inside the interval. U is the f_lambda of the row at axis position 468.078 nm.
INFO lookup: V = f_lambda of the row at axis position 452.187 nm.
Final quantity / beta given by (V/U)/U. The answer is 0.076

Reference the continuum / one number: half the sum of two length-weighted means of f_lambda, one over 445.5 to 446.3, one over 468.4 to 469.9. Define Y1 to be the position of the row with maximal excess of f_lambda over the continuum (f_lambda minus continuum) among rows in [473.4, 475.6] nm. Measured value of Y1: 474.808 nm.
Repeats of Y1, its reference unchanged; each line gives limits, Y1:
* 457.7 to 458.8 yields 457.844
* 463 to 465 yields 463.146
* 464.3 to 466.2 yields 465.927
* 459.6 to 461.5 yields 460.806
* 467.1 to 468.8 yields 468.509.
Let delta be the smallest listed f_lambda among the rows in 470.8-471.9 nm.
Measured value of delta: 12.84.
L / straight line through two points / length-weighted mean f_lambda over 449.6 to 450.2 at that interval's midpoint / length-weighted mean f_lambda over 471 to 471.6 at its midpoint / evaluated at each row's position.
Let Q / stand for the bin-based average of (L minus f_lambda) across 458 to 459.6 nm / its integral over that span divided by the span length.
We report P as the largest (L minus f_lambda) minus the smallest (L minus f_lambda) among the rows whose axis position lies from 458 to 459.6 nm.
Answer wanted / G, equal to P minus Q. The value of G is 1.5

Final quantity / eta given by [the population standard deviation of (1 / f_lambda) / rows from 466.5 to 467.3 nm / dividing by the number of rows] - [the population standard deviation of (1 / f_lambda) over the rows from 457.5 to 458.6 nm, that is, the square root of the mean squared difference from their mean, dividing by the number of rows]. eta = 0.0020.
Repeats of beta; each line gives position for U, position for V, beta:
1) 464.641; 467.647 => 0.080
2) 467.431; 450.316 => 0.072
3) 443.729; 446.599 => 0.104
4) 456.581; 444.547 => 0.065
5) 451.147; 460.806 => 0.071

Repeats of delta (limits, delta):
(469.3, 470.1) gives 14.09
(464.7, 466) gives 13.57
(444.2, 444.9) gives 11.65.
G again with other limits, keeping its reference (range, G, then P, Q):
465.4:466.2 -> 2.8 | 1.6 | -1.24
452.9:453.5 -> 0.0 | 1.0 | 1.01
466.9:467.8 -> 1.6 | 1.1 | -0.44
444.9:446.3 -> -0.1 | 2.0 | 2.07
